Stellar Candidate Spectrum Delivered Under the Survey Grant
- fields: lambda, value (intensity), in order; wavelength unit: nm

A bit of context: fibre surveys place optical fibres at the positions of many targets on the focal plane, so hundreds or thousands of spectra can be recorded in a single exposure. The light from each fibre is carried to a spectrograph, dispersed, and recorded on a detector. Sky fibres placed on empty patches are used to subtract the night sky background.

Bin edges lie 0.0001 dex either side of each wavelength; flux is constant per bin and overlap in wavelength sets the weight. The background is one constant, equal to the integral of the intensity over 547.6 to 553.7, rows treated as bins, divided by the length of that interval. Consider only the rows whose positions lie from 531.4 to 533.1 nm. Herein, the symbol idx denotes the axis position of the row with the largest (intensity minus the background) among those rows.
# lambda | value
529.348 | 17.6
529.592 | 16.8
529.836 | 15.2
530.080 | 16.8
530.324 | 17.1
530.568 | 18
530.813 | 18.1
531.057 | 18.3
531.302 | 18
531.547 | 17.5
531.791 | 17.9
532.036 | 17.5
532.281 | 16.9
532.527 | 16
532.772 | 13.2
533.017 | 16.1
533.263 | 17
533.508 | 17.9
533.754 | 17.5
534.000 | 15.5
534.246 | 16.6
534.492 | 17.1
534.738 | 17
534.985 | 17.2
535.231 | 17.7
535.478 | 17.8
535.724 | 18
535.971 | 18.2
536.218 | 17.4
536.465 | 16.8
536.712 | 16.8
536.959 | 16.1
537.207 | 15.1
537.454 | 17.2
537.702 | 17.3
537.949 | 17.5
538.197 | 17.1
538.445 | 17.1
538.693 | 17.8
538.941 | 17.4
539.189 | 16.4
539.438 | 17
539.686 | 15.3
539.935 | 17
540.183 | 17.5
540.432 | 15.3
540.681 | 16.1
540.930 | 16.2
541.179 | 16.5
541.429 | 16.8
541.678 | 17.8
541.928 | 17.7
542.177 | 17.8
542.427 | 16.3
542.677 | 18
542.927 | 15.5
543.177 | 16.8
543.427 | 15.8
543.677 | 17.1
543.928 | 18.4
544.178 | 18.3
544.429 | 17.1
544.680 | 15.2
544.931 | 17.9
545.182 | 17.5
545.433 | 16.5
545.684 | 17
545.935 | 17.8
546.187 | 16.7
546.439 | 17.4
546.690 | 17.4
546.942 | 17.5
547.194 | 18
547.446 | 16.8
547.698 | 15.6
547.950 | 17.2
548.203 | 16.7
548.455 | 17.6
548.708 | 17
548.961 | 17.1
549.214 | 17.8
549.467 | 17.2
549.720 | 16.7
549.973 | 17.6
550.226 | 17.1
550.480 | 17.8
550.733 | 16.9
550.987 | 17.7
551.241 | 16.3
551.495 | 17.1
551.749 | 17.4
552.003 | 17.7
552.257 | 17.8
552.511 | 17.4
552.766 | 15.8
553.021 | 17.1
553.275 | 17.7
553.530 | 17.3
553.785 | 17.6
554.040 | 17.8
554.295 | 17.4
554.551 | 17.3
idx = 531.791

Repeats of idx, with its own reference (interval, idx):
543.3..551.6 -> 543.928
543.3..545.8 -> 543.928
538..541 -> 538.693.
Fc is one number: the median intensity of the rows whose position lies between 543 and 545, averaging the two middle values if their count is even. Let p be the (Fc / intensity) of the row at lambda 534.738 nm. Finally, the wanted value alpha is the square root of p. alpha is 1.00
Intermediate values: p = 1.01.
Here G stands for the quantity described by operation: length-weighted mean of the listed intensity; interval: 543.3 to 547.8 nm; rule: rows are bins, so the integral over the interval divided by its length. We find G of 17.1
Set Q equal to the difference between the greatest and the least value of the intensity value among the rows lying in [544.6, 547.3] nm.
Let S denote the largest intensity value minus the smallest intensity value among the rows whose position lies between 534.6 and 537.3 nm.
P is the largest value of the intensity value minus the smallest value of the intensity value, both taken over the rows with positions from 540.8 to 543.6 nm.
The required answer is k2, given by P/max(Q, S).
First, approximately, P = 2.50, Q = 2.80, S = 3.1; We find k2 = 0.81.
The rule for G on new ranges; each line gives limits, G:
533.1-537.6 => 17.0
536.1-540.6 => 16.8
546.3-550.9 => 17.2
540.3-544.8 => 16.8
